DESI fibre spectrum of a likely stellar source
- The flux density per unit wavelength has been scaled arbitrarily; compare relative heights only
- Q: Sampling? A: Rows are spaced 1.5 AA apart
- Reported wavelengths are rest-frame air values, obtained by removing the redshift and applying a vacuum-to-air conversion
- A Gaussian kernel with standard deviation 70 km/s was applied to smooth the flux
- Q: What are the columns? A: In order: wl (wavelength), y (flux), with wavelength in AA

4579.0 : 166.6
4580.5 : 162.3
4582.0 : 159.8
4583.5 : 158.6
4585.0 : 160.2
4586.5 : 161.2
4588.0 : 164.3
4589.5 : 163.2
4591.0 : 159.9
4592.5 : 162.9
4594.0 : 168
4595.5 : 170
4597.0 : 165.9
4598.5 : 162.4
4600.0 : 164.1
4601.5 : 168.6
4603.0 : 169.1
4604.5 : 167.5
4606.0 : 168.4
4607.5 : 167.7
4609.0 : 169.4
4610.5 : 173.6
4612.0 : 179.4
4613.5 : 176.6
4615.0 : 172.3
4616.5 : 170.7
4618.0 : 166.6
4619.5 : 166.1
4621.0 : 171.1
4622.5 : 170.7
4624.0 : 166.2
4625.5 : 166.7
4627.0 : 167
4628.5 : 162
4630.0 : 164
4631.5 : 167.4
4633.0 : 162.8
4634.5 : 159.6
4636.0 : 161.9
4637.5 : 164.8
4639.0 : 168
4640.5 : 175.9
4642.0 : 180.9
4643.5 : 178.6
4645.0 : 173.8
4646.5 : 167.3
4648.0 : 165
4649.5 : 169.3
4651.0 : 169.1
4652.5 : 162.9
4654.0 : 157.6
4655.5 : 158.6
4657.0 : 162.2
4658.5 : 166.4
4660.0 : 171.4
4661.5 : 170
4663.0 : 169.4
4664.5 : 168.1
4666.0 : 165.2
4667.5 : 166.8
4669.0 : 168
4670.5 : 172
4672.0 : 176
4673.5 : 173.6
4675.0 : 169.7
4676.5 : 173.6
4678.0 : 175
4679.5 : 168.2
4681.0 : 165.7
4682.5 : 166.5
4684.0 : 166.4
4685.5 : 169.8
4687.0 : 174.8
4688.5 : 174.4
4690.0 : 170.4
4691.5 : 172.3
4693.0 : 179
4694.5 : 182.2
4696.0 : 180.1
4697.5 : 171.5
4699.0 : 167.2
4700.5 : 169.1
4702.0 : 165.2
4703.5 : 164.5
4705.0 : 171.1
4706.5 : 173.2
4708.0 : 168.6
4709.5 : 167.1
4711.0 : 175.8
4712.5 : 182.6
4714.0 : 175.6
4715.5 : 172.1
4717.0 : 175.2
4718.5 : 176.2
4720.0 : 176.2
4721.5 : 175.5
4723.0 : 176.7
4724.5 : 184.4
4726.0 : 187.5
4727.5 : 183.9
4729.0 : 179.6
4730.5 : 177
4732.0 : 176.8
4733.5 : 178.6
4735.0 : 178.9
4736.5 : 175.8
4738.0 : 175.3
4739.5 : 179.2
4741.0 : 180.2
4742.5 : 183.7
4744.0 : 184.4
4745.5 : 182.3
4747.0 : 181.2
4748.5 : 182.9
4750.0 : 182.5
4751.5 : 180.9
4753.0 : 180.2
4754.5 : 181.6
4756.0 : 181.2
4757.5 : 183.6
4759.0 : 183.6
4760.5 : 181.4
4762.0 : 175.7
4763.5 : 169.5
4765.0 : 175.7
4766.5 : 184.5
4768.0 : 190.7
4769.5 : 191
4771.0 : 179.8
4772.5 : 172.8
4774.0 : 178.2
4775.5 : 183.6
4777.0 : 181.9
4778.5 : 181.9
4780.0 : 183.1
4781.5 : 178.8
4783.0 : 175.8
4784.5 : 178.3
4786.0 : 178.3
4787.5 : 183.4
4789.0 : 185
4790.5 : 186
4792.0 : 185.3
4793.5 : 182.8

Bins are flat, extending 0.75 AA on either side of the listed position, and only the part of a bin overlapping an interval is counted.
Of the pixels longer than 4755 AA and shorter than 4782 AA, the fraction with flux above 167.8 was 1.0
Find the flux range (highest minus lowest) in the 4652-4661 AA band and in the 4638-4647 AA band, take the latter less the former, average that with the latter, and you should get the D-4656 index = 6.7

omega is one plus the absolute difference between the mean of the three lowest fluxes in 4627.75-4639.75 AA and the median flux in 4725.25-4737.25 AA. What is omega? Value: 19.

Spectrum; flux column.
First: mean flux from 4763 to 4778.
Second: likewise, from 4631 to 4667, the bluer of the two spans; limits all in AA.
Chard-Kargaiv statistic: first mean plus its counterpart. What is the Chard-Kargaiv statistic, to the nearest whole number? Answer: 348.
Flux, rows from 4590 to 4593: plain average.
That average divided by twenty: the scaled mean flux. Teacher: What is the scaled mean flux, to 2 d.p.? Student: 8.07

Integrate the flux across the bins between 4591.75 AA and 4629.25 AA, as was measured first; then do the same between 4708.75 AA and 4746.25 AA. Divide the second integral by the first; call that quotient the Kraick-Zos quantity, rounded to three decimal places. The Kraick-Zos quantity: 1.059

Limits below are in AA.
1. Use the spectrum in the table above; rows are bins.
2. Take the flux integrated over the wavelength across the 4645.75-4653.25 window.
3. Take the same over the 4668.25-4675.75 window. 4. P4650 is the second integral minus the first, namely 39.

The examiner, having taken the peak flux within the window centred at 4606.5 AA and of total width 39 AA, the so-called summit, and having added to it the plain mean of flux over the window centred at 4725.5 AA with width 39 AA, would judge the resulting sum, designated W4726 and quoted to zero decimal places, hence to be 357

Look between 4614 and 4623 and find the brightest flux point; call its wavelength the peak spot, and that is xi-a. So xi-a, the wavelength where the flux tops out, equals 4615.0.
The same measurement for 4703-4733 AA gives 4726.0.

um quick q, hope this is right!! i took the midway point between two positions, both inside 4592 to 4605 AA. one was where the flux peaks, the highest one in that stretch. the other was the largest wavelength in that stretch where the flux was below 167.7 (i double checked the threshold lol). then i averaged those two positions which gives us 4600.0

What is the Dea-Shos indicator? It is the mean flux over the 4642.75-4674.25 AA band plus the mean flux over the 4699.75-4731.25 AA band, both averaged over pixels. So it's 343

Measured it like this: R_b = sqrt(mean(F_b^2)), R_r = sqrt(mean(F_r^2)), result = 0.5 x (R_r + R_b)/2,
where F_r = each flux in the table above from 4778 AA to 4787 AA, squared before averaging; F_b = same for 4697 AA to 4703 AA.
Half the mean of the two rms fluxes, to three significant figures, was 86.9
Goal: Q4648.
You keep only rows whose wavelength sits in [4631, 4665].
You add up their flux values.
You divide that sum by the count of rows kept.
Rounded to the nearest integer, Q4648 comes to 167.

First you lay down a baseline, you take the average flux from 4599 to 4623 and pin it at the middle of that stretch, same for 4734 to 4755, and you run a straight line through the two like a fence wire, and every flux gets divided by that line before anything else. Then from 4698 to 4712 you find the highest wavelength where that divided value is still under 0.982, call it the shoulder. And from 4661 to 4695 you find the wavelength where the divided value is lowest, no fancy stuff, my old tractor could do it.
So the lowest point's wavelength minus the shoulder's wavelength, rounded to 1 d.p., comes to -28.5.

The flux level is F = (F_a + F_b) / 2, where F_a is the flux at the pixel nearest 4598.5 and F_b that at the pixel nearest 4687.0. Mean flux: 169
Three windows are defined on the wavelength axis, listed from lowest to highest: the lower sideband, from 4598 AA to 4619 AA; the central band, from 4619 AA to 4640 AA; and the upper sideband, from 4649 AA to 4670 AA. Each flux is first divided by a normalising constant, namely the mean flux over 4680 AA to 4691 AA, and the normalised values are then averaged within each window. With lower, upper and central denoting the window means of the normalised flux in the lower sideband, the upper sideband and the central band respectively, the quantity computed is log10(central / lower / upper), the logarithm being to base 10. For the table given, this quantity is -0.001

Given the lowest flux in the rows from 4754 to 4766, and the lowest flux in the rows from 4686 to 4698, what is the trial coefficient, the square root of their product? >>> 170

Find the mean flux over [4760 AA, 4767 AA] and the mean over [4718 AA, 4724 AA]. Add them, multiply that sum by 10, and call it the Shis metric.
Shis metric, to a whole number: 3535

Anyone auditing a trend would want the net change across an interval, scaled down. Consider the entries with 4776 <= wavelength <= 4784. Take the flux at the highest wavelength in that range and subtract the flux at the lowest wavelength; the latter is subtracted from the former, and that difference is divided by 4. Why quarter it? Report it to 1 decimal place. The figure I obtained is -1.5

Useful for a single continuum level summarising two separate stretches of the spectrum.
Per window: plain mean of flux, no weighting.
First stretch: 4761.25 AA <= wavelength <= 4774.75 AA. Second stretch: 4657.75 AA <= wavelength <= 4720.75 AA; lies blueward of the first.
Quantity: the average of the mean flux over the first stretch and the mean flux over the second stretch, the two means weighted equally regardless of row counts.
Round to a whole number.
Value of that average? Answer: 176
